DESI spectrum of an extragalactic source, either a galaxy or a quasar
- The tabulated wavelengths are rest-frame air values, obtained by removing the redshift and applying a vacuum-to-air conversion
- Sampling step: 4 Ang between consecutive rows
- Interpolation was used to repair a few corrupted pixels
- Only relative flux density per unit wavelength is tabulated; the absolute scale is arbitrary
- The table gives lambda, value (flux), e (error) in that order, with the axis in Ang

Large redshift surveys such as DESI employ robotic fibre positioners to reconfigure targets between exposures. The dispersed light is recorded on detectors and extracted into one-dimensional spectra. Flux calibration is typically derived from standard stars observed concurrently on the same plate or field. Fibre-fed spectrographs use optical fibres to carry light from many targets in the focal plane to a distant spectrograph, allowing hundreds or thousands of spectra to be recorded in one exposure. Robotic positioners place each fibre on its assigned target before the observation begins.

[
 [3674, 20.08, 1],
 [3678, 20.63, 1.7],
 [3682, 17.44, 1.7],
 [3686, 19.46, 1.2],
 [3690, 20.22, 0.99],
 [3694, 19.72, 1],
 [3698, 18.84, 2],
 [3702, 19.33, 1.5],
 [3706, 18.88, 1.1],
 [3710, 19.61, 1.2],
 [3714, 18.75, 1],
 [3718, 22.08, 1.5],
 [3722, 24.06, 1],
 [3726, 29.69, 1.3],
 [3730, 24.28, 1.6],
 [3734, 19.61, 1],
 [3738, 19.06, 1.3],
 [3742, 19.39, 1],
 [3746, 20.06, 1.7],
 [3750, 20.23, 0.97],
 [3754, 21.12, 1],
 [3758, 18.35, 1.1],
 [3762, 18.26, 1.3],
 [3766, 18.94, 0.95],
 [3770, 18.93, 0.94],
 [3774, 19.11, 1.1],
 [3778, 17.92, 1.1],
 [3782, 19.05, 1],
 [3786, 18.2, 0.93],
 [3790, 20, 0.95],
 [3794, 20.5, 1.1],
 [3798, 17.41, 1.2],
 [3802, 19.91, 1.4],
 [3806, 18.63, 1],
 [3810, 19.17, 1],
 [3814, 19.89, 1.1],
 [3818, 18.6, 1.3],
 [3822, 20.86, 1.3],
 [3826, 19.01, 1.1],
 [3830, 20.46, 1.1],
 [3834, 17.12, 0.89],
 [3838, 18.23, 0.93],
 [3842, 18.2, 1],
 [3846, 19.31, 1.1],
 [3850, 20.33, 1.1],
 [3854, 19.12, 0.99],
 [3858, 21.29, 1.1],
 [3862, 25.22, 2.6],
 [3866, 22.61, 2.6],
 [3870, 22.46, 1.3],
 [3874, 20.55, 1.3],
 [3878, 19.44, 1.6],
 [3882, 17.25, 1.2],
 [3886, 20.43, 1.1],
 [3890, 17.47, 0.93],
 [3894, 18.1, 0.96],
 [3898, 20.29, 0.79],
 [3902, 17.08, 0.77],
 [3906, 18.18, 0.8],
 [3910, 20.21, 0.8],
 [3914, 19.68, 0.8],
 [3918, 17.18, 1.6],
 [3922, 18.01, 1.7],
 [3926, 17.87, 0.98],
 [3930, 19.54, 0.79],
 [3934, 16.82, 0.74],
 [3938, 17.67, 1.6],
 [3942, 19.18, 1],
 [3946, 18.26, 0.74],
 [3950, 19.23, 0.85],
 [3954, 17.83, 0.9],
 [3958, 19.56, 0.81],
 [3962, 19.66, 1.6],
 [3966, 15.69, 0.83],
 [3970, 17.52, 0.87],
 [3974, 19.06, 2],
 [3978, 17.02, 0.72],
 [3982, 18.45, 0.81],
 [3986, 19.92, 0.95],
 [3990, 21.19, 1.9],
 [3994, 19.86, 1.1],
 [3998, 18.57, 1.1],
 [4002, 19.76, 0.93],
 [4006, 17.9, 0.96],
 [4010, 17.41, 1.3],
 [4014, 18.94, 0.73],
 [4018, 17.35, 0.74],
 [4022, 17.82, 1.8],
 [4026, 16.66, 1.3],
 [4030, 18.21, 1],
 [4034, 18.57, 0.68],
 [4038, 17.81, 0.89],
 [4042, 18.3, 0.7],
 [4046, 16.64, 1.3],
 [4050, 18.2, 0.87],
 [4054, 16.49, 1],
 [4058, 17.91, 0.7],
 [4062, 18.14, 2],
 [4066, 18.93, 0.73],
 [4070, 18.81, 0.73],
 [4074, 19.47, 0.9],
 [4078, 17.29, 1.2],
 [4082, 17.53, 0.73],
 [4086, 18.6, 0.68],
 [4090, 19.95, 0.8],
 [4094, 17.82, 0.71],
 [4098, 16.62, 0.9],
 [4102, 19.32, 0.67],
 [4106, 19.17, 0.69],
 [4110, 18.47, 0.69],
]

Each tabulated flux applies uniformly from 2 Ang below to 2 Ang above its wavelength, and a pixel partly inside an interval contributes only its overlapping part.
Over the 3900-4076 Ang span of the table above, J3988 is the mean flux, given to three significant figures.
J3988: 18.3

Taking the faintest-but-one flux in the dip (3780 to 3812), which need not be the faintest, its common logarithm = 1.26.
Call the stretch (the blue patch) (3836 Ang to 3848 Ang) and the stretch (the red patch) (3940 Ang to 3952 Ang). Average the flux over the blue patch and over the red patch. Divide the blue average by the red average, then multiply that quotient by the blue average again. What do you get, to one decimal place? 18.3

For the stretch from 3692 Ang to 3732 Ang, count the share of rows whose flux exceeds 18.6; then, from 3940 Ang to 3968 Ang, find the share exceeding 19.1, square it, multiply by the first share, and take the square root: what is 0.57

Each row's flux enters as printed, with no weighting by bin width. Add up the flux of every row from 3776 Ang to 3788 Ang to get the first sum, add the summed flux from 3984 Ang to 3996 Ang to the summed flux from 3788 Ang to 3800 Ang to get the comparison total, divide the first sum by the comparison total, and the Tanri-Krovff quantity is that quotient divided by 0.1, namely 4.6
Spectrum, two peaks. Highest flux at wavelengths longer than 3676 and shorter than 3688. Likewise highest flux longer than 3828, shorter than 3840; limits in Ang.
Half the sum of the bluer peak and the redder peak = 20.5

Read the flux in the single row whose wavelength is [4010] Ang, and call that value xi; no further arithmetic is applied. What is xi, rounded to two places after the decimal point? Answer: 17.41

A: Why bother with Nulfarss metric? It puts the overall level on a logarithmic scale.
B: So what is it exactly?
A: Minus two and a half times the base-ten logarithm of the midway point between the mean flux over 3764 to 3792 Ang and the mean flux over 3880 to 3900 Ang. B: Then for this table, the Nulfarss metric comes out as -3.19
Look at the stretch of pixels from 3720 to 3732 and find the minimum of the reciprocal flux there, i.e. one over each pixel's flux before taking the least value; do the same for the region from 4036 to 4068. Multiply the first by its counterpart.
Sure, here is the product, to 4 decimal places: 0.0018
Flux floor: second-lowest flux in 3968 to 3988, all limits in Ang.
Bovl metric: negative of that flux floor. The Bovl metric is -17.5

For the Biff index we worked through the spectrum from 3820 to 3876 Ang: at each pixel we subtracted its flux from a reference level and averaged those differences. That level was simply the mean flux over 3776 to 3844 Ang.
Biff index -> -1.3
